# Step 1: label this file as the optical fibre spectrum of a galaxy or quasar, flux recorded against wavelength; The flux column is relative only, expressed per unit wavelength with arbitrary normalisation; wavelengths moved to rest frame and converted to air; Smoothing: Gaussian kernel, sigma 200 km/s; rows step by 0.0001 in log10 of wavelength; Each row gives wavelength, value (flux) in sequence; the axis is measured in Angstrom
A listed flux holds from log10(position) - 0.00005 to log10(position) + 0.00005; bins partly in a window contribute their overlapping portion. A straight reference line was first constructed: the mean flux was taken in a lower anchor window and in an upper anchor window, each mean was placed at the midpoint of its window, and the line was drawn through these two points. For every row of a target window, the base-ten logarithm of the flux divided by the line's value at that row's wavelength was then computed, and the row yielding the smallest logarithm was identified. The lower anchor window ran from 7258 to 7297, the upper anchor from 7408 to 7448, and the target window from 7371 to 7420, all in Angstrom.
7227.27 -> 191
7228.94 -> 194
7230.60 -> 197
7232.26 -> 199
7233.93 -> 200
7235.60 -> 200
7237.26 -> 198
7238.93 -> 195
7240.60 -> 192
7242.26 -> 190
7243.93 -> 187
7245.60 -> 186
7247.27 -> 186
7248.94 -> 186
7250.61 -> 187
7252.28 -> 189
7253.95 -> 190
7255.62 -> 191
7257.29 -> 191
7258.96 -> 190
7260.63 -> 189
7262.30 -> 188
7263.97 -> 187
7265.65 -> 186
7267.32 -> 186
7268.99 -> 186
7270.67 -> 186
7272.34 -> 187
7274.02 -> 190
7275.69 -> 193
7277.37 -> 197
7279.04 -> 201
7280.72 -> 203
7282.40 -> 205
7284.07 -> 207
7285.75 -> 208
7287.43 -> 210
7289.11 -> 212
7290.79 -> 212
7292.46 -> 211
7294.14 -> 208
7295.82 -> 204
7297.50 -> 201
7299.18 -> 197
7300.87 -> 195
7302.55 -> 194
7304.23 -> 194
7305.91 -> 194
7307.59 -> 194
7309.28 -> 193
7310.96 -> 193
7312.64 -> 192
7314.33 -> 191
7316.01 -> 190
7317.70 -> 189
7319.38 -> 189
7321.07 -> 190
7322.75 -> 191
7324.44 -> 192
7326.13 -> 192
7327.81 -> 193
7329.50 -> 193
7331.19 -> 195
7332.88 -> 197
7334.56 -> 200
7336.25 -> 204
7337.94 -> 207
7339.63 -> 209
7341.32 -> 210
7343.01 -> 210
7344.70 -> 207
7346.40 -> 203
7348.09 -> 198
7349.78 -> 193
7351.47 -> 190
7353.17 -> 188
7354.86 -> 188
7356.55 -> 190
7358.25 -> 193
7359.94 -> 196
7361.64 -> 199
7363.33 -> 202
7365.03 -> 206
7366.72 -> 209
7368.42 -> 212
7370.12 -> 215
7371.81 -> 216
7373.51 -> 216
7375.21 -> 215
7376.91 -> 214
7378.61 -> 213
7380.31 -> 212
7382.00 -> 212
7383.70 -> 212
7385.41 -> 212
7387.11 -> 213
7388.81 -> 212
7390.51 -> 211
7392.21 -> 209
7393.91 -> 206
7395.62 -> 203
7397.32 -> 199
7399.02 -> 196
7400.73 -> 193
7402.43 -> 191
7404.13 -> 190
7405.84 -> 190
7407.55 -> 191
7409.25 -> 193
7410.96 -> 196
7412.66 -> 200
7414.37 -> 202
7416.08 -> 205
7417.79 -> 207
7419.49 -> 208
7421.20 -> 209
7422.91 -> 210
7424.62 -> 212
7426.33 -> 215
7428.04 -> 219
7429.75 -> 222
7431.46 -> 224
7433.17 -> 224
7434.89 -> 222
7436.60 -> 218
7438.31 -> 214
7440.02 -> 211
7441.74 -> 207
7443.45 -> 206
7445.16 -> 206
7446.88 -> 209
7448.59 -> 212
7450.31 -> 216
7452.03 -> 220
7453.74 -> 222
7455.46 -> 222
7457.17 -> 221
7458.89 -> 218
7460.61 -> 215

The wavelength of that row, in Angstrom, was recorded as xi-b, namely 7405.84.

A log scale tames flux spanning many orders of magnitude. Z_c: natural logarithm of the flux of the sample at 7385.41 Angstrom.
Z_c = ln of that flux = 5.36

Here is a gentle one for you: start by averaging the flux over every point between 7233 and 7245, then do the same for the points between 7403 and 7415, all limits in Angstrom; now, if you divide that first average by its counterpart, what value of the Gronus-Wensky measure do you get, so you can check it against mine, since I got 1.00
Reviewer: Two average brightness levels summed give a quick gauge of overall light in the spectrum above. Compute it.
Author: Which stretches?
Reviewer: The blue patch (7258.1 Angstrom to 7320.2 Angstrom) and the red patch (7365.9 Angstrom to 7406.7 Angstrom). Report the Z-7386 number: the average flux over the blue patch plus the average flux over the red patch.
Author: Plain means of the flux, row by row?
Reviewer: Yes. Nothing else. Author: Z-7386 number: 403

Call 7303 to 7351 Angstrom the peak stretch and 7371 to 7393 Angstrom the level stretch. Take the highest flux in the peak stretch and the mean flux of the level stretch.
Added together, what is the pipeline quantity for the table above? 423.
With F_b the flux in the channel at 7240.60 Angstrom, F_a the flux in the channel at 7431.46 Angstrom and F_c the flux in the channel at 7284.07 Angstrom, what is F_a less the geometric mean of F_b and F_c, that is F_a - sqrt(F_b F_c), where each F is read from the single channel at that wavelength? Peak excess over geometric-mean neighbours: 25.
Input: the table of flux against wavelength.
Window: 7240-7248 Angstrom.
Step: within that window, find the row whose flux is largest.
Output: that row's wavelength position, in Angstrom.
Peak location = 7240.60 Angstrom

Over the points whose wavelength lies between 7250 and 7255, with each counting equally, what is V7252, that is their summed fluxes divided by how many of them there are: 189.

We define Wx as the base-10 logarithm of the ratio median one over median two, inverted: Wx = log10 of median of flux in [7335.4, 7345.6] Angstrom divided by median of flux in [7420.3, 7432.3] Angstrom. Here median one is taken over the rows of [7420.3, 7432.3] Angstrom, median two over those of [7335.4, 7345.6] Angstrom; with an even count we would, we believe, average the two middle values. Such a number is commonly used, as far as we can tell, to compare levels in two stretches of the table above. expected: -0.014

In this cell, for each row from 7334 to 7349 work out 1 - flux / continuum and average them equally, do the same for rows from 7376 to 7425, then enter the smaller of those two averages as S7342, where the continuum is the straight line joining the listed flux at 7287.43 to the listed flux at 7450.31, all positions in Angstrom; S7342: 0.031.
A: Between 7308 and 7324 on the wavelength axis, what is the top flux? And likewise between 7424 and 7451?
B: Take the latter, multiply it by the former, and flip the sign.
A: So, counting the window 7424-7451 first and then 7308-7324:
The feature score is -43232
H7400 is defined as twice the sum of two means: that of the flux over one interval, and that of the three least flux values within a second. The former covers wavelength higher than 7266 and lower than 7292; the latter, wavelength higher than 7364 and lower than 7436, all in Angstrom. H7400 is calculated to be 778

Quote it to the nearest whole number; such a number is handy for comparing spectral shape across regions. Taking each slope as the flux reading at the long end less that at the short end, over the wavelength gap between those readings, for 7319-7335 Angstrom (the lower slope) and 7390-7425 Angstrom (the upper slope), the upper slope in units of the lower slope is 0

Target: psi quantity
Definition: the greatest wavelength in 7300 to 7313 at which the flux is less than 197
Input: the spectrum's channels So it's 7312.64 Angstrom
